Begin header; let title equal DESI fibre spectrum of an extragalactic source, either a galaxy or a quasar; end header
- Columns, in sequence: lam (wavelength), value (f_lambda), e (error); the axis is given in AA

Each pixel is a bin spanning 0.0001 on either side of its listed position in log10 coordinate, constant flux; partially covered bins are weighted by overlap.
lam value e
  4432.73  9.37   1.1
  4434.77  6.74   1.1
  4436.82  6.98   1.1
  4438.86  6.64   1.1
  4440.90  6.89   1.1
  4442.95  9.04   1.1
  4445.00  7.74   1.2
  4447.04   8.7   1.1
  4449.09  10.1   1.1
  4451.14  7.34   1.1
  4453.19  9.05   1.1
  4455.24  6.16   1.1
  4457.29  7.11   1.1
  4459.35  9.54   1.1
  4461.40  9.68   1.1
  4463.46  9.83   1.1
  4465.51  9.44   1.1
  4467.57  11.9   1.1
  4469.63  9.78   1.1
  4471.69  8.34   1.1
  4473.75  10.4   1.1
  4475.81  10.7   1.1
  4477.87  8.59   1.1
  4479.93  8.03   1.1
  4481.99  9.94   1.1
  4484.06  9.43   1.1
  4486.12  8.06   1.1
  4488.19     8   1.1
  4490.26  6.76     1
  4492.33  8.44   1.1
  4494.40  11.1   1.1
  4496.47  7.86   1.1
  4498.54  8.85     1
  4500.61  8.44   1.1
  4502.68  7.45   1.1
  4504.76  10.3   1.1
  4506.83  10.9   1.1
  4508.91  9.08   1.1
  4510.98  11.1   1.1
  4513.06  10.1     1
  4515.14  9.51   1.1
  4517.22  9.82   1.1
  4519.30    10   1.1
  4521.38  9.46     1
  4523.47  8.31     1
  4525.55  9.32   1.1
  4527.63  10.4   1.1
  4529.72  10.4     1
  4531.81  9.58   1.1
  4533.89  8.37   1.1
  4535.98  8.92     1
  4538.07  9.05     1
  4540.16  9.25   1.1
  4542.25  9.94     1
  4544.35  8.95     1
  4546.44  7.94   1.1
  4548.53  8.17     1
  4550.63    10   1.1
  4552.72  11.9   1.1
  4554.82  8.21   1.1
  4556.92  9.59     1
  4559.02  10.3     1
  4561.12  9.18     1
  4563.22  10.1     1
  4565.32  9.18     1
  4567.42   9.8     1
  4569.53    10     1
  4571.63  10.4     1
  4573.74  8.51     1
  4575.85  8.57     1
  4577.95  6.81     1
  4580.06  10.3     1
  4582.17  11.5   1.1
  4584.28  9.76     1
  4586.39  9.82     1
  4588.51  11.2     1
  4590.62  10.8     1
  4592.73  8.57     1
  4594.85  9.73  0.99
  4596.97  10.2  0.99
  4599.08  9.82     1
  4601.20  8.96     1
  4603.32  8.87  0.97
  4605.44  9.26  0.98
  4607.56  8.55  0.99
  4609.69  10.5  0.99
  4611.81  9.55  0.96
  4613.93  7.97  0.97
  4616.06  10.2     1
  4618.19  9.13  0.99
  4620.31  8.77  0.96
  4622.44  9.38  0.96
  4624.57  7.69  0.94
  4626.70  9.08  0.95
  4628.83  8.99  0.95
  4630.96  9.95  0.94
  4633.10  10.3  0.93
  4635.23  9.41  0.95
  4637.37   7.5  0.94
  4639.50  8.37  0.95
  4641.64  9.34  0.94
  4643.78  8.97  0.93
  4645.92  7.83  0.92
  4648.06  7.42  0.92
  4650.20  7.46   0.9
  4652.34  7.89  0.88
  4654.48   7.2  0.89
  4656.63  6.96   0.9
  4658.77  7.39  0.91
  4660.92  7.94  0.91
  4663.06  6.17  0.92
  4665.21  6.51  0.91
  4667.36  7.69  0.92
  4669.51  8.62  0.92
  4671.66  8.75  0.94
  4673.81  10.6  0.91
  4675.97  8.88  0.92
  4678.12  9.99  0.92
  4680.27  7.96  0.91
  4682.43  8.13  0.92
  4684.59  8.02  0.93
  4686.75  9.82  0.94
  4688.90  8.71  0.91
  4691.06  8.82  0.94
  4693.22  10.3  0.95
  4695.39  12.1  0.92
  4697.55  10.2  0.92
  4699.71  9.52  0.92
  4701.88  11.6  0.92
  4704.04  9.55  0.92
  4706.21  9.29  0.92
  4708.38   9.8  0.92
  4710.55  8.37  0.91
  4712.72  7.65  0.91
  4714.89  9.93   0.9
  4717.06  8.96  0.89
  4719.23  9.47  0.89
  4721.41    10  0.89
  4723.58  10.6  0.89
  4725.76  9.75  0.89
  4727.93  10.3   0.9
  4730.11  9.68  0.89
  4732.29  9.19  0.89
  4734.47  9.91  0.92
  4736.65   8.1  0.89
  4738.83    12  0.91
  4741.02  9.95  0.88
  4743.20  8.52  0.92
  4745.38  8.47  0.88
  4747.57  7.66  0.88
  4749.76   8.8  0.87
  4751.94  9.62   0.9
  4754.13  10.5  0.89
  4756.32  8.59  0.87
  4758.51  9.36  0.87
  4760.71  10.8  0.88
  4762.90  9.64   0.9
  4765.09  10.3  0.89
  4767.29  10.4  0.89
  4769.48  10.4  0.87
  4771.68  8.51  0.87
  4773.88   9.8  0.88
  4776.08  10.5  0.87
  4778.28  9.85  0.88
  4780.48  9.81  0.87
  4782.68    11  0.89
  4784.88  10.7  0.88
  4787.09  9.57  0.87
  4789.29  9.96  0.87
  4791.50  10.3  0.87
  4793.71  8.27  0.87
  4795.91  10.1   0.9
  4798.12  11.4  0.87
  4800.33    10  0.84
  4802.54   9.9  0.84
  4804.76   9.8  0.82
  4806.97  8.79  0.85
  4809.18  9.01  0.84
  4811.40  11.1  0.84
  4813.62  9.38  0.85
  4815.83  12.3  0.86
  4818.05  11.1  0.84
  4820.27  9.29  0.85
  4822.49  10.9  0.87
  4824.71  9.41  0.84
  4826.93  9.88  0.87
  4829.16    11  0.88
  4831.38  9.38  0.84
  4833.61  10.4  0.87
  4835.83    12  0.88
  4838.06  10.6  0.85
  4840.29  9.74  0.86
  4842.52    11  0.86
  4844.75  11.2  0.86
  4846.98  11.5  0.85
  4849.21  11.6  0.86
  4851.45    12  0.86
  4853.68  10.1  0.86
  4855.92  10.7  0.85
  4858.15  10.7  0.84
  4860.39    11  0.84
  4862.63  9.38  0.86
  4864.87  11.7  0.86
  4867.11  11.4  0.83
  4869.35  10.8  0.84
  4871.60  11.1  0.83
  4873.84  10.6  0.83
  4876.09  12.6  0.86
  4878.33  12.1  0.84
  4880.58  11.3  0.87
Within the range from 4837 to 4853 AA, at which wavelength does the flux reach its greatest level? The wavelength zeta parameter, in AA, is 4851.45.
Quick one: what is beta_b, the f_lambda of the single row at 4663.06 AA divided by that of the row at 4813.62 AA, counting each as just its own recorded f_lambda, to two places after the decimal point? 0.66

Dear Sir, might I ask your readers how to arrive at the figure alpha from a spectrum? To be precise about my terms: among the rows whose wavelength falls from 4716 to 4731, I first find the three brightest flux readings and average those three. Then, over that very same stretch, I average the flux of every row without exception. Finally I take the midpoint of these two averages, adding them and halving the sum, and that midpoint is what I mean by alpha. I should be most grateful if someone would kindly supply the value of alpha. 10.1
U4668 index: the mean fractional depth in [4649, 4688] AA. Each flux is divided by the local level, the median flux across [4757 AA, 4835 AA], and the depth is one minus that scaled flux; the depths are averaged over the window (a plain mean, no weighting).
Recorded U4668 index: 0.186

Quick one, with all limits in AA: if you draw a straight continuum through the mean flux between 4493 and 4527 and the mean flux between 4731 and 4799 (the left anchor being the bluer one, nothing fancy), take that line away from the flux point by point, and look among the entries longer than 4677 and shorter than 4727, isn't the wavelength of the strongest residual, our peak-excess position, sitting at 4695.39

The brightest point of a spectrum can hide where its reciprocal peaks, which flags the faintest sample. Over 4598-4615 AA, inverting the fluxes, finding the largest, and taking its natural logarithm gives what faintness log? -2.08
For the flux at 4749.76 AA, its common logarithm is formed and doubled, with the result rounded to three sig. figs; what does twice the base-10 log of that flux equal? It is 1.89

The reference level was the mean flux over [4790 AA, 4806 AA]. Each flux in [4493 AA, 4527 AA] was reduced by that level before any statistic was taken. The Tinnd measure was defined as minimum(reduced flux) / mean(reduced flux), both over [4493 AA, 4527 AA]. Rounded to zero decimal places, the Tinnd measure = 5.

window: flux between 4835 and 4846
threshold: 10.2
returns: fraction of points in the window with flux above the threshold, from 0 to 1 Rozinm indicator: 0.80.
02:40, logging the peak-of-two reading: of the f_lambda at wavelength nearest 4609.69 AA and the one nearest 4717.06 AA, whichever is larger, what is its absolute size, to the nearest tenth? 10.5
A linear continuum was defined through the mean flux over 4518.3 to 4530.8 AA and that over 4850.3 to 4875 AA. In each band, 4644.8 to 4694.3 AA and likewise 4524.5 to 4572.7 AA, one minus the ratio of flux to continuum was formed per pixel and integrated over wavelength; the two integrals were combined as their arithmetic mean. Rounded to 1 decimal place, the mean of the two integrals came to 5.3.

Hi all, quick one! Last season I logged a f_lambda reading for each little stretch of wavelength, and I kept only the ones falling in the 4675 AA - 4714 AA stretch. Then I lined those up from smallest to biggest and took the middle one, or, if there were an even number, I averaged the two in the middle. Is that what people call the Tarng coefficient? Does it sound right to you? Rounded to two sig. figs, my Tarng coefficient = 9.4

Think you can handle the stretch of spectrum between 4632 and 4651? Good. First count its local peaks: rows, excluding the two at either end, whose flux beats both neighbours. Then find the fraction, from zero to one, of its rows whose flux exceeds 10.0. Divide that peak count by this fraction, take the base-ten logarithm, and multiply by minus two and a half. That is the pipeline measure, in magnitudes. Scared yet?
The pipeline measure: -2.39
